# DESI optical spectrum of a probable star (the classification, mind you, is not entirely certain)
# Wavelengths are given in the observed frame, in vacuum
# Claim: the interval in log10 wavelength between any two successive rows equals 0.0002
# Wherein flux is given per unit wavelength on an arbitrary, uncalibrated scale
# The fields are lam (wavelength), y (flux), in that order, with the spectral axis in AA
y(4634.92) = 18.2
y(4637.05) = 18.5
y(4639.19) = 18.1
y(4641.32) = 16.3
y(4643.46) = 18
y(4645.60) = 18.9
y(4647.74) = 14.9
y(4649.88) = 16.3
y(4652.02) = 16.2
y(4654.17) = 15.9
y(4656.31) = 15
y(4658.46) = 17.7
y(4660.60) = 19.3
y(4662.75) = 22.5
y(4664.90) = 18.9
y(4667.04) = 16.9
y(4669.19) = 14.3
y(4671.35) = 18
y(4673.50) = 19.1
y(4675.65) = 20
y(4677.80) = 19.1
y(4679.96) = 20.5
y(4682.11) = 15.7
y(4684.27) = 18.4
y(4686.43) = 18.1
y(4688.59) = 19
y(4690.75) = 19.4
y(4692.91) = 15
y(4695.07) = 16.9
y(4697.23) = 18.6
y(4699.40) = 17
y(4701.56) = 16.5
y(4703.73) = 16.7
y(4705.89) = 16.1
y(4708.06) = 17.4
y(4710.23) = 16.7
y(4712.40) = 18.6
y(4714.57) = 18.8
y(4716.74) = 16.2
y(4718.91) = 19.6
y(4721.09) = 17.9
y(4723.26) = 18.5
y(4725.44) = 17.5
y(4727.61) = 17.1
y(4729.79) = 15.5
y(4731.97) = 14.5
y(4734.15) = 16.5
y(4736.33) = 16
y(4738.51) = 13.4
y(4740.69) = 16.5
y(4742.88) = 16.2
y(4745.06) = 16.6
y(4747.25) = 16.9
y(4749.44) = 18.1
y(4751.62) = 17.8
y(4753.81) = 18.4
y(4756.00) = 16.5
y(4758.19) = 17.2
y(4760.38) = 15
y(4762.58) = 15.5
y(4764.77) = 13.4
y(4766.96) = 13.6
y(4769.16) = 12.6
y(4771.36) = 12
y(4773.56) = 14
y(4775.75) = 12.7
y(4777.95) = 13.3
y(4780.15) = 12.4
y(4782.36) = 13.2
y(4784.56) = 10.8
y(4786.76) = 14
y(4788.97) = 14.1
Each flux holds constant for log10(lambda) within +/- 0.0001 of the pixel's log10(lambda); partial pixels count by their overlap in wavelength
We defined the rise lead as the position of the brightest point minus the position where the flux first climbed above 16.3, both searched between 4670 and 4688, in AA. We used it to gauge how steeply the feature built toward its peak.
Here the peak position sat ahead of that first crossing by 8.6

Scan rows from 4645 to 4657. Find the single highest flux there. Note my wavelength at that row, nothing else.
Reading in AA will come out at 4645.60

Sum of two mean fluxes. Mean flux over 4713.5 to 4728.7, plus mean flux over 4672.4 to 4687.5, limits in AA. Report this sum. 36.6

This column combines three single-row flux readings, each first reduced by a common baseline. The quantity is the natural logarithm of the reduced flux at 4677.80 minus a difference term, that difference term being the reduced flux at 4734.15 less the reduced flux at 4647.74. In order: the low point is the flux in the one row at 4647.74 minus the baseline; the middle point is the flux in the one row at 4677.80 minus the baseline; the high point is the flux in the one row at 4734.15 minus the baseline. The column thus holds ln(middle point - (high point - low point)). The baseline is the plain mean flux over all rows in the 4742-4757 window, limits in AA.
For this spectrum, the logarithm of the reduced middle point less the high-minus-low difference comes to -1.3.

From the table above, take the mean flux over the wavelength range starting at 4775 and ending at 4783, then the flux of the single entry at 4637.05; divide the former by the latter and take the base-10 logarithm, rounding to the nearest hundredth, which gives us -0.16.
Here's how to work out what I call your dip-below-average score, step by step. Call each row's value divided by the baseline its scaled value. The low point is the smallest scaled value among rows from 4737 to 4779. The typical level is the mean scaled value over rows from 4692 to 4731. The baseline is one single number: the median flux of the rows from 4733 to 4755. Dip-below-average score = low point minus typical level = -0.318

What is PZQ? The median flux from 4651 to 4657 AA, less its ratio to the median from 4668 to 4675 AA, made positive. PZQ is 15.0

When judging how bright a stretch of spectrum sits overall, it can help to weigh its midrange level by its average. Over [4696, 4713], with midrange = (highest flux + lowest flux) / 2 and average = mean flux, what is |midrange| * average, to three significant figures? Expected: 298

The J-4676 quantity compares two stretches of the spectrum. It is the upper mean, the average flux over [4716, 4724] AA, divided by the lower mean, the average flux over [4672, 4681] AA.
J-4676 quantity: 0.92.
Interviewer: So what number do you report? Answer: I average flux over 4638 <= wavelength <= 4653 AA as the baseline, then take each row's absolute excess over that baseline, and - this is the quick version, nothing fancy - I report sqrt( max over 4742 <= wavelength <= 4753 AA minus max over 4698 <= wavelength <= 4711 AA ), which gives 0.5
